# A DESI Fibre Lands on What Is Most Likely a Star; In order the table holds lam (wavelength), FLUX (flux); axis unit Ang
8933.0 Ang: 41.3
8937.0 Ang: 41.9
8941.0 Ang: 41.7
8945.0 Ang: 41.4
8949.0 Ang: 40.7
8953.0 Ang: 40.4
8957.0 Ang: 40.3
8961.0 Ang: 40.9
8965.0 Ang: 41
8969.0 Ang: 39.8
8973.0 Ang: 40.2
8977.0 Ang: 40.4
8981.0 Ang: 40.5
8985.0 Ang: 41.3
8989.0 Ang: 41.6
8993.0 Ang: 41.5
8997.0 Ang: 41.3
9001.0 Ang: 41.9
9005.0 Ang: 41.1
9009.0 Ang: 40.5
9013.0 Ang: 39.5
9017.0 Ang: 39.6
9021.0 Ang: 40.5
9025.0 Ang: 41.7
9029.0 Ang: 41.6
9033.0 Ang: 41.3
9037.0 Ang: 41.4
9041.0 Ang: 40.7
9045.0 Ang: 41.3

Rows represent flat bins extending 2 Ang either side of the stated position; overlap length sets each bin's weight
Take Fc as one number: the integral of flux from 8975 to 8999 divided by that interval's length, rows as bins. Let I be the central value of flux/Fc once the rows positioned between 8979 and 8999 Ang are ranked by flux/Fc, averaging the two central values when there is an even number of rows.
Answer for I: 1.00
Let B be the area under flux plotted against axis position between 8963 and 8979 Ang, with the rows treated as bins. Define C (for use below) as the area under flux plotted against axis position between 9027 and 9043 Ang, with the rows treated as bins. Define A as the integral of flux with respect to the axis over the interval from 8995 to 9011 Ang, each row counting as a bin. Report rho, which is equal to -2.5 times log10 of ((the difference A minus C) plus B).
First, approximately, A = 659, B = 646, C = 660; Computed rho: -7.024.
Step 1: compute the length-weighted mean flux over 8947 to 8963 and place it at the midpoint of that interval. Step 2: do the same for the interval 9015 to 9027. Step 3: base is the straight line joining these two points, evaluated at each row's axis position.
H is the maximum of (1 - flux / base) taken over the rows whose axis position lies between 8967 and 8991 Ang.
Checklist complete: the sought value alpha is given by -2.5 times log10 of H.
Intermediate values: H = 0.019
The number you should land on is 4.3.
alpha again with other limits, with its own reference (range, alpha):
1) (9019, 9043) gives 6.5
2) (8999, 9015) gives 3.9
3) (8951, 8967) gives 5.4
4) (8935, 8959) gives 5.4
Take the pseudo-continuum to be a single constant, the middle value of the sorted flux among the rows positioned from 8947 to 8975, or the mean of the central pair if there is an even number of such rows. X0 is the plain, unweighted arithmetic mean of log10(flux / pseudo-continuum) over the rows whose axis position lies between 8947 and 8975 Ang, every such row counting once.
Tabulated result 0.001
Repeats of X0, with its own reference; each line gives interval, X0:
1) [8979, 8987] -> 0.005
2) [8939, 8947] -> 0.012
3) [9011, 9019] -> -0.009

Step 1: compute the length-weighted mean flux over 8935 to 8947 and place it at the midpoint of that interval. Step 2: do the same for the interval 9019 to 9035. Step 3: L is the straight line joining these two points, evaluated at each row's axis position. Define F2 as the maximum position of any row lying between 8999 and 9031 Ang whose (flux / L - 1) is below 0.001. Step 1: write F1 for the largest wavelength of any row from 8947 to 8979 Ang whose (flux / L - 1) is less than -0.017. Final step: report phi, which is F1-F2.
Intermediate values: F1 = 8977.0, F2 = 9021.0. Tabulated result -44 Ang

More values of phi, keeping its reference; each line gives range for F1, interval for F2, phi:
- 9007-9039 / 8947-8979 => 44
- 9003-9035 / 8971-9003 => 24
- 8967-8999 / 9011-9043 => -60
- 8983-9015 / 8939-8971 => 44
